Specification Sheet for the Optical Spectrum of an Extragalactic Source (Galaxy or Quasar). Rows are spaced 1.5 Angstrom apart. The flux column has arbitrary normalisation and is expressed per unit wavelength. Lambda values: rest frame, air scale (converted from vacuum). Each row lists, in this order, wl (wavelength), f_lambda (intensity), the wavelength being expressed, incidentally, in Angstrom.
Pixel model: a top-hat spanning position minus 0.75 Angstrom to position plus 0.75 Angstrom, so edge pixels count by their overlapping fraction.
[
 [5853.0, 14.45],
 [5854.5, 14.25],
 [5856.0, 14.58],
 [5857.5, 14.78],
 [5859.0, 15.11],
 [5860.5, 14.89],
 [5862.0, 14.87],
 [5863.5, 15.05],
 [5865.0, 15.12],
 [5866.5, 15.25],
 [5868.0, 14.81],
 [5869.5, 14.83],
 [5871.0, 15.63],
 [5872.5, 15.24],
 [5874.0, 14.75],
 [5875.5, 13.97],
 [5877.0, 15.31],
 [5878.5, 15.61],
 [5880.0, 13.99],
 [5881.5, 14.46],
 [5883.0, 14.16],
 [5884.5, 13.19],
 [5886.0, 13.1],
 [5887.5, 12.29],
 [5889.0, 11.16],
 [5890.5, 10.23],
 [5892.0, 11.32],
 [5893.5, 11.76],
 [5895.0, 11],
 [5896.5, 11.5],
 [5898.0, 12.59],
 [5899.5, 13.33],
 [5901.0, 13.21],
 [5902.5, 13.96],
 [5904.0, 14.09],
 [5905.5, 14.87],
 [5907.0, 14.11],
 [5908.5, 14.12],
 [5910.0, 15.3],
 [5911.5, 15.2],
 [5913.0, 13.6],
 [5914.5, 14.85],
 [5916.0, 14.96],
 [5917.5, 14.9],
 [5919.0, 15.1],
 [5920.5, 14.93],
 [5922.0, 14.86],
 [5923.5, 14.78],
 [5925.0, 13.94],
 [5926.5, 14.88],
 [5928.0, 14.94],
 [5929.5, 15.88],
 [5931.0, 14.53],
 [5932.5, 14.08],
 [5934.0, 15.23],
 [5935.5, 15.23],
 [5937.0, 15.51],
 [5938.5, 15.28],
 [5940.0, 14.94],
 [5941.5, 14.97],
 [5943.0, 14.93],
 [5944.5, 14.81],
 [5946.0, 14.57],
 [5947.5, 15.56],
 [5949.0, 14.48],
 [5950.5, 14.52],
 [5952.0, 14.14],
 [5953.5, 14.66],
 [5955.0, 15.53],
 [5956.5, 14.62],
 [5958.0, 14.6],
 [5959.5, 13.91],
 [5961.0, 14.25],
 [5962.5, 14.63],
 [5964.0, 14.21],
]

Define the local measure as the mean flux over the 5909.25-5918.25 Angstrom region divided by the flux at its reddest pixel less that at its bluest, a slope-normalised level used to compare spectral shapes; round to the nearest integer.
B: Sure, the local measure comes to -37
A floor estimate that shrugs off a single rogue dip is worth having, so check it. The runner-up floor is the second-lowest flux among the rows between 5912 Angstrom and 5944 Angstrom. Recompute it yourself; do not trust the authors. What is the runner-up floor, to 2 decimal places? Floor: 13.94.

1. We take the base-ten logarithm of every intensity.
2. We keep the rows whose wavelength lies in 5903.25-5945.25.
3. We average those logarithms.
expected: 1.17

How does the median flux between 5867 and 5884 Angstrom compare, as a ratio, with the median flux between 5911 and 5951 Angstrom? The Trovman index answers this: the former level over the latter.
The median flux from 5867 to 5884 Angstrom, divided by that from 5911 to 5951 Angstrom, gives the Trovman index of 0.99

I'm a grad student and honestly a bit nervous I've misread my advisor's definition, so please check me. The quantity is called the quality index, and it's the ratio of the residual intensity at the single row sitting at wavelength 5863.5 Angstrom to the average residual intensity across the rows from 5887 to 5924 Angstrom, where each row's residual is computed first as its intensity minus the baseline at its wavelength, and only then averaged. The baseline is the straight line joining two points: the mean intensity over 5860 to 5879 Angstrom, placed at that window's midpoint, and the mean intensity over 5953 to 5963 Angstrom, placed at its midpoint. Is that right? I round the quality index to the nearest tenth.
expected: 0.0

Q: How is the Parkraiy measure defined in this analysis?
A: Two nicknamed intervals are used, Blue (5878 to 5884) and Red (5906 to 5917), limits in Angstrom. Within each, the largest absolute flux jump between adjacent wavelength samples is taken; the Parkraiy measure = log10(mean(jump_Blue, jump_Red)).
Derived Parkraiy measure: 0.21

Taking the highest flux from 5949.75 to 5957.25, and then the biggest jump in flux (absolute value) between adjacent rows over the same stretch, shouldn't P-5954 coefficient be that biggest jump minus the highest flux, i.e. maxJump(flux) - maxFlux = -14.6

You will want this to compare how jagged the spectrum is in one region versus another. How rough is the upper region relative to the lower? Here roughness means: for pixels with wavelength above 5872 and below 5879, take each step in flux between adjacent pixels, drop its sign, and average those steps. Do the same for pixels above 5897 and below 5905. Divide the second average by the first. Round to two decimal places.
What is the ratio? 0.60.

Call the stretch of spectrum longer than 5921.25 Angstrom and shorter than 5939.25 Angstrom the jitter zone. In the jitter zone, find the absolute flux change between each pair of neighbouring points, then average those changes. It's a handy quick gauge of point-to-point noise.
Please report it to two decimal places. 0.57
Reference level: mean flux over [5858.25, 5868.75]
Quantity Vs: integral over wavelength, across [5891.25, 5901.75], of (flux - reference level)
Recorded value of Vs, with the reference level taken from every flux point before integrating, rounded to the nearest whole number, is -31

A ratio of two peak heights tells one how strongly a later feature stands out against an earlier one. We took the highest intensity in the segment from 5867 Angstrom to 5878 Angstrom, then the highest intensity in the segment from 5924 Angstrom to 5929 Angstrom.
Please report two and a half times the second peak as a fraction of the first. 2.39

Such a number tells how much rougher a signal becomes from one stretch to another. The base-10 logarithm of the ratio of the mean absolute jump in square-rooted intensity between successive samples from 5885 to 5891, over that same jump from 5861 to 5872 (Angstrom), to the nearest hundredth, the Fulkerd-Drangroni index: 0.60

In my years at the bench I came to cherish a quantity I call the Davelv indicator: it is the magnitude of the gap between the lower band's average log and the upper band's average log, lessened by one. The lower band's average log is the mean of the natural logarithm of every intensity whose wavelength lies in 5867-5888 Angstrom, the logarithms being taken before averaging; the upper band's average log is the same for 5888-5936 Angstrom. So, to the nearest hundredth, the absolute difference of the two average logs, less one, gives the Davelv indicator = -0.96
